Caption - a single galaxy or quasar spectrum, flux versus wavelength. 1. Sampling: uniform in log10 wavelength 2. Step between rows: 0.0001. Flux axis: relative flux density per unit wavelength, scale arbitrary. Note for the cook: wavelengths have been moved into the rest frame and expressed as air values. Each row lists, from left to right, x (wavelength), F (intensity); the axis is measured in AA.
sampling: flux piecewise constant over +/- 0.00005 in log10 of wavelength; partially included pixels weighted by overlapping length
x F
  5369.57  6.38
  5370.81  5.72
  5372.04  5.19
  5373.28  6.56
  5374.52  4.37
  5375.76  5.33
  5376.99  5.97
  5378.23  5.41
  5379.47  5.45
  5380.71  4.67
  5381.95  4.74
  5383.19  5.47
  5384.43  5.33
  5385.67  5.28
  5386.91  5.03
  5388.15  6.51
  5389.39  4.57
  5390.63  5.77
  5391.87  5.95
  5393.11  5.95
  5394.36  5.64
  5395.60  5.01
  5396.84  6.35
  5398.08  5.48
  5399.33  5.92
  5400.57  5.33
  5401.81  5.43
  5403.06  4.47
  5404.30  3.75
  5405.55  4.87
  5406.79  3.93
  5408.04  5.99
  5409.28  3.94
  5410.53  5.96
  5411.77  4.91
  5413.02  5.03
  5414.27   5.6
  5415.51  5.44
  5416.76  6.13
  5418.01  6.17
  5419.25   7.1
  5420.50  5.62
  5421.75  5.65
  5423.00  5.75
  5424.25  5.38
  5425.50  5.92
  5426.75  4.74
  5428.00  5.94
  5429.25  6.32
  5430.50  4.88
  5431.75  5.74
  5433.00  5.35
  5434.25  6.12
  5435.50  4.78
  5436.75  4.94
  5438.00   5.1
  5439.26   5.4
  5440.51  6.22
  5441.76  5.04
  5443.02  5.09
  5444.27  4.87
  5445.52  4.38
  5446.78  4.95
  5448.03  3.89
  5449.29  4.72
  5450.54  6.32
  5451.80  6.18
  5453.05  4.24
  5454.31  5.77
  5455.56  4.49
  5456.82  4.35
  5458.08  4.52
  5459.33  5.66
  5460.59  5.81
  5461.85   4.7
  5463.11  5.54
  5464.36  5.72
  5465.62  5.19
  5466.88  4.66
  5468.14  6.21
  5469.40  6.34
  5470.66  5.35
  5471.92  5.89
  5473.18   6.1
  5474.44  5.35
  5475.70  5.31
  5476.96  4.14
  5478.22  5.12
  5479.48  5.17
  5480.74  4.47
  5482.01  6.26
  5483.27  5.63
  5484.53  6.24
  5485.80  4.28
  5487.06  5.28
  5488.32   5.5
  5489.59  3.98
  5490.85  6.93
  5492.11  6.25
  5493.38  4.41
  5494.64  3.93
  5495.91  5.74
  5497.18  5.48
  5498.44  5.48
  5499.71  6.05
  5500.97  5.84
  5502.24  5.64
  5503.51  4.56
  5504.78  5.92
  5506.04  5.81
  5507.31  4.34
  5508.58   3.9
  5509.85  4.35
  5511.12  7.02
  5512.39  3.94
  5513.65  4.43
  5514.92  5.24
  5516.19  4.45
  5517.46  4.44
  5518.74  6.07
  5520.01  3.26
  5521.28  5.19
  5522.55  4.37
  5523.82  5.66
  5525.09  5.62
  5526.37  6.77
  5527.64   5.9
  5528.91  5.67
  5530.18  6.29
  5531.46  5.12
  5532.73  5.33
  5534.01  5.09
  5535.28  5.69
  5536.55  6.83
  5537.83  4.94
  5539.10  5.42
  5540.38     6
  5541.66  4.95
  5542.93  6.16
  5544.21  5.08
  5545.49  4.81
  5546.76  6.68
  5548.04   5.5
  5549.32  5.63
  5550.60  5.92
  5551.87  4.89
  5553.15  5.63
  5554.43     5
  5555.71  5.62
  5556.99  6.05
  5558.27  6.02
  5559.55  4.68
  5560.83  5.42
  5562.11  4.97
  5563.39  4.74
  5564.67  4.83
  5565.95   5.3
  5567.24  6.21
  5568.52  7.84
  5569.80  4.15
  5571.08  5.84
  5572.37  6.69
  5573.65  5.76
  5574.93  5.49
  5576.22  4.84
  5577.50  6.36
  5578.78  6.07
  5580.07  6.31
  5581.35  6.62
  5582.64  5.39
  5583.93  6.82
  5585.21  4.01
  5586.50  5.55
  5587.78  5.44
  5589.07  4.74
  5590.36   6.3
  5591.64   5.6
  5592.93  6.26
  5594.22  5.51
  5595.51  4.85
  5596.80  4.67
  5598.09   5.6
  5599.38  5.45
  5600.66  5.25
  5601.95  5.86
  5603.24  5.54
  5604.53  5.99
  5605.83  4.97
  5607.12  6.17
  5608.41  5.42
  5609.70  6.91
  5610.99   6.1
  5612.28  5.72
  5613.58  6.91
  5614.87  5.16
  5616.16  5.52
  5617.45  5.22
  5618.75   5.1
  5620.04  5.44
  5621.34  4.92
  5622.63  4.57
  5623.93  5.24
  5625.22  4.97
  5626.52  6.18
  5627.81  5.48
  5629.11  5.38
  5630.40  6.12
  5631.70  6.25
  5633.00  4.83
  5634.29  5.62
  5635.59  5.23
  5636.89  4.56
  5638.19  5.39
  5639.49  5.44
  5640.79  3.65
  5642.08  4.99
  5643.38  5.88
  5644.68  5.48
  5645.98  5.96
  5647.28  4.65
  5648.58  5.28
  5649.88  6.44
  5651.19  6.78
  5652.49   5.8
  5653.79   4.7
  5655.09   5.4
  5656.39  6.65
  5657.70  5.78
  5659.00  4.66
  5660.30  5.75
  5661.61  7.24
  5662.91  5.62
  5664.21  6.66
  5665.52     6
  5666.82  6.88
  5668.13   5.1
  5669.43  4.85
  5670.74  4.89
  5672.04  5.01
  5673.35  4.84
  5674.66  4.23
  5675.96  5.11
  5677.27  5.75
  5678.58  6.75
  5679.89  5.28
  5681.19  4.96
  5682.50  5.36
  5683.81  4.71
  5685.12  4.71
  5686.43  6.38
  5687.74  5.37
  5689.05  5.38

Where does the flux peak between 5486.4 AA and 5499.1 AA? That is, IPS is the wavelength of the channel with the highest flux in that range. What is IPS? 5490.85 AA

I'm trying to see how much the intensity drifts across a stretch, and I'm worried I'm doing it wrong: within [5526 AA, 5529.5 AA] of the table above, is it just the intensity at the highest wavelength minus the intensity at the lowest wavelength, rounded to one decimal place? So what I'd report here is -1.1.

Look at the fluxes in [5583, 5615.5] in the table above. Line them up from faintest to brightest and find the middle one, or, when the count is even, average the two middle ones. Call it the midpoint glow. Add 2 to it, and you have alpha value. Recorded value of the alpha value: 7.55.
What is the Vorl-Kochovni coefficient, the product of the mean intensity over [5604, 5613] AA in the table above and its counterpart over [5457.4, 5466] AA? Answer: 31.3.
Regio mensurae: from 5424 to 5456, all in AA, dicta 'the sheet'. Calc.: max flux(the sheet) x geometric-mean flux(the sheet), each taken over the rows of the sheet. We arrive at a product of 33.0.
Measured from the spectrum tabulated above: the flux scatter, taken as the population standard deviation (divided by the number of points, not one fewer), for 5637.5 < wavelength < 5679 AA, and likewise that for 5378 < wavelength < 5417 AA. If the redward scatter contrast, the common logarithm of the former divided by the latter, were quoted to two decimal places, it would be 0.09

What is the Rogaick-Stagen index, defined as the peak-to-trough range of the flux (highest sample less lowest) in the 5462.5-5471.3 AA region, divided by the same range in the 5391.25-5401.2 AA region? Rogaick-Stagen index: 1.3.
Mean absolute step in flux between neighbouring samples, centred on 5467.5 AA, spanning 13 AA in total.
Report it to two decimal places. 0.61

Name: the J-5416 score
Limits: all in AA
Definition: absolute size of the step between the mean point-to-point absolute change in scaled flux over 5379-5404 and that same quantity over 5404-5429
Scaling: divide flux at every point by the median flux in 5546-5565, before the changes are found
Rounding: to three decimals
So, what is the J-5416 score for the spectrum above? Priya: 0.044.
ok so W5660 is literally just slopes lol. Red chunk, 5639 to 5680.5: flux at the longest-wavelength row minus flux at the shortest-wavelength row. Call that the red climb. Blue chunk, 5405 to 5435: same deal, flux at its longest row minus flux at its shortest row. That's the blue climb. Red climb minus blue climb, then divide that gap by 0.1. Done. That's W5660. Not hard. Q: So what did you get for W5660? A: -14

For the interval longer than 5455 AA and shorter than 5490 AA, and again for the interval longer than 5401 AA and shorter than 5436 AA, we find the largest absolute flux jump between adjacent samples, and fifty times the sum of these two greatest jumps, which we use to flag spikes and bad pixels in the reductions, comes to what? 201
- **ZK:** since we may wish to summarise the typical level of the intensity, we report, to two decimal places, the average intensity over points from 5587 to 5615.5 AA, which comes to 5.66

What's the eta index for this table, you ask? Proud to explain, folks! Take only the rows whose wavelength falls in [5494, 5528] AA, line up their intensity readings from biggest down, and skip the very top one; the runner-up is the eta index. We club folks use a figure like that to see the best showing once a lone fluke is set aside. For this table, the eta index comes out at 6.77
